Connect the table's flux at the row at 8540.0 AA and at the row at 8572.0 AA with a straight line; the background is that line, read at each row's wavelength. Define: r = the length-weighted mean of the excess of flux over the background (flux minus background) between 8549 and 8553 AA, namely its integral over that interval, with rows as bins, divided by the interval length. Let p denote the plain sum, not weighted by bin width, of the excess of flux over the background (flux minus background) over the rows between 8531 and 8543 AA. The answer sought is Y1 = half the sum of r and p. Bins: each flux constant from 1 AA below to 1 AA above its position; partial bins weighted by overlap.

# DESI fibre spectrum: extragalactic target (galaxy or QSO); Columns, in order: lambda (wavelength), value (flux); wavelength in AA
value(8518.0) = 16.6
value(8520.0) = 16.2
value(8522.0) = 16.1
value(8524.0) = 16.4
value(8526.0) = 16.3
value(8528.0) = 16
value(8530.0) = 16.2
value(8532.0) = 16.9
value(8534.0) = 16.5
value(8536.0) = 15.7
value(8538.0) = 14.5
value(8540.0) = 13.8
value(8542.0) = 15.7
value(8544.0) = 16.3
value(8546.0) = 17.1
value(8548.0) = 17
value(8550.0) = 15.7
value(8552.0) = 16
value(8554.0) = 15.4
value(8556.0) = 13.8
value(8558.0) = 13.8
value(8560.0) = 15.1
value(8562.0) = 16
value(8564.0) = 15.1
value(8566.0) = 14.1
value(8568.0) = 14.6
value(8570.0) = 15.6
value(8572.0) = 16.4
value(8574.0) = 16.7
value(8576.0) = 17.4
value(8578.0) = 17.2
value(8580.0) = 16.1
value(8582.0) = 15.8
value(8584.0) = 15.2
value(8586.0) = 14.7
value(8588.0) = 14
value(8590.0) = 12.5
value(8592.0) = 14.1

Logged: 6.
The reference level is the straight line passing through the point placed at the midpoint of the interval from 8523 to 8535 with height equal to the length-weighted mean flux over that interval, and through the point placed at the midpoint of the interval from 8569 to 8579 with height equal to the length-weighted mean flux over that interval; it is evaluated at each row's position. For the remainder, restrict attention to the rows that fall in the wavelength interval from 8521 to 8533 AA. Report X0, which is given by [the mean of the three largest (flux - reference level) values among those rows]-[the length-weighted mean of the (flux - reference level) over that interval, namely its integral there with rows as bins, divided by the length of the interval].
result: 0.2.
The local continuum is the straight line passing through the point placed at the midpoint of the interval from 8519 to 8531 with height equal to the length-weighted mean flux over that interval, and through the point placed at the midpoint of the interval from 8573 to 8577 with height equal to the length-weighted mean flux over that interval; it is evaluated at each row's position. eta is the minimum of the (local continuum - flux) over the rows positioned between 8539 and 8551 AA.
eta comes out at -0.5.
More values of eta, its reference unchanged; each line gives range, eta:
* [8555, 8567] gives 0.8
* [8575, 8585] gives -0.3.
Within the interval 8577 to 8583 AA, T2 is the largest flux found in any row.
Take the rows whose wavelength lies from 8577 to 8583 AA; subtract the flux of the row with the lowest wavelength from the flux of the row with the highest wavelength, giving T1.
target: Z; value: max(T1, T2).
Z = 17.2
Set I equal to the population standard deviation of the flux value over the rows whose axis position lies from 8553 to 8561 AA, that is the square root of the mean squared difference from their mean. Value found 0.73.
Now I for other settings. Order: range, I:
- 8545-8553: 0.61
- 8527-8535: 0.34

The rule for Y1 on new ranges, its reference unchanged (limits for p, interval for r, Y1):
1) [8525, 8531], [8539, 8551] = 6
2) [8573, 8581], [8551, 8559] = 0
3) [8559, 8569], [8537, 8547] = -1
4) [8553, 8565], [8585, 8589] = -3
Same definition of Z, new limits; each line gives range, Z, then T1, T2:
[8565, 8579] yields 17.4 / 3.1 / 17.4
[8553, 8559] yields 15.4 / -1.6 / 15.4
